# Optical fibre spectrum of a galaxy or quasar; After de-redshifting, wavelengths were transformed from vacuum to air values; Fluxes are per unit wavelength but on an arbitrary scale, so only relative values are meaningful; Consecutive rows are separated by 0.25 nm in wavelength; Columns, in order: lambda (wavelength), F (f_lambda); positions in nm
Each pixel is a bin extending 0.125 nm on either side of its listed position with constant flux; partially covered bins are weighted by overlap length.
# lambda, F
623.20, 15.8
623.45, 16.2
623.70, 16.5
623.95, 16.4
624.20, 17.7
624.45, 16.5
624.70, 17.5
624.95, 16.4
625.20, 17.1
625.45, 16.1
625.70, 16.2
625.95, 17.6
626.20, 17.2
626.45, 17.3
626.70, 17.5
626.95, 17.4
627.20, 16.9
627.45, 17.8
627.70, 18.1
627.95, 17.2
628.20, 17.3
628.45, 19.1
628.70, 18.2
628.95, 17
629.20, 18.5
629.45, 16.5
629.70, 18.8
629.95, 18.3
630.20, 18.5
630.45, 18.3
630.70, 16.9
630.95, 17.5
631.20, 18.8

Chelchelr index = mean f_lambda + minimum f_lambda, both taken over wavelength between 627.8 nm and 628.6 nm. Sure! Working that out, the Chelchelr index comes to 35.1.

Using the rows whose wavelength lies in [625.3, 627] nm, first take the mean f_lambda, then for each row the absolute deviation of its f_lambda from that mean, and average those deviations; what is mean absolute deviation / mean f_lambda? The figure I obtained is 0.030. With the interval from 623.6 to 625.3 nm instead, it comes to 0.029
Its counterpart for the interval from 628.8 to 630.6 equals 0.039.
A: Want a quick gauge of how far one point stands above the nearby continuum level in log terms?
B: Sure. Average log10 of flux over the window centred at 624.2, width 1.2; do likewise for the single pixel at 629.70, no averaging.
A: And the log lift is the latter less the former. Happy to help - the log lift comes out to 0.046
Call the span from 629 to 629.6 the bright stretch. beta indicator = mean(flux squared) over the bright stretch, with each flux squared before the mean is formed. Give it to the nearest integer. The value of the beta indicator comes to 307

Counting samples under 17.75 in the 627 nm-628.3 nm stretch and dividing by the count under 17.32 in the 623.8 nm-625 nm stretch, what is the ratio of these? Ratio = 1.00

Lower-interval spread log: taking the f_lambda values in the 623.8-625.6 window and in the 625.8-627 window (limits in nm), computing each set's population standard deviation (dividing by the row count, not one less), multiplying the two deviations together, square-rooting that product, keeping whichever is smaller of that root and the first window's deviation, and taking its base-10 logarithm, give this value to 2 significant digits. -0.55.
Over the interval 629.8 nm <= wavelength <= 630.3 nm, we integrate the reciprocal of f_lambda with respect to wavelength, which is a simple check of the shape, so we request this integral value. 0.0272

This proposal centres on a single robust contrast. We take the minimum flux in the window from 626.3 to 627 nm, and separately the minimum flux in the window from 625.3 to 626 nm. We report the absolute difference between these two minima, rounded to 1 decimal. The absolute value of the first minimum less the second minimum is 1.2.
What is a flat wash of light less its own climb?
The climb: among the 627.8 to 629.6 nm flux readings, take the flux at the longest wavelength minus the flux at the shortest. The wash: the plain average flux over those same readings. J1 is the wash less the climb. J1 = 18.4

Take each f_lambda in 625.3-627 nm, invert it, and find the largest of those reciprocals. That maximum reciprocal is 0.0621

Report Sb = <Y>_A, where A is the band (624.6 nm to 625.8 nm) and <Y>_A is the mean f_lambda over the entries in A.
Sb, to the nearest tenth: 16.7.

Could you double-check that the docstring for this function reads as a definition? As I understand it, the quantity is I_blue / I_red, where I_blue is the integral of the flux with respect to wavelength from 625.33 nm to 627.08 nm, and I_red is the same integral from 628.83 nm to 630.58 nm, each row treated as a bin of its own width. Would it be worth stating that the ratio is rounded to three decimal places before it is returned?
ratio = 0.948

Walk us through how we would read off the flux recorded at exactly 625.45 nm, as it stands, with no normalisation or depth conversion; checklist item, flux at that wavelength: 16.1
